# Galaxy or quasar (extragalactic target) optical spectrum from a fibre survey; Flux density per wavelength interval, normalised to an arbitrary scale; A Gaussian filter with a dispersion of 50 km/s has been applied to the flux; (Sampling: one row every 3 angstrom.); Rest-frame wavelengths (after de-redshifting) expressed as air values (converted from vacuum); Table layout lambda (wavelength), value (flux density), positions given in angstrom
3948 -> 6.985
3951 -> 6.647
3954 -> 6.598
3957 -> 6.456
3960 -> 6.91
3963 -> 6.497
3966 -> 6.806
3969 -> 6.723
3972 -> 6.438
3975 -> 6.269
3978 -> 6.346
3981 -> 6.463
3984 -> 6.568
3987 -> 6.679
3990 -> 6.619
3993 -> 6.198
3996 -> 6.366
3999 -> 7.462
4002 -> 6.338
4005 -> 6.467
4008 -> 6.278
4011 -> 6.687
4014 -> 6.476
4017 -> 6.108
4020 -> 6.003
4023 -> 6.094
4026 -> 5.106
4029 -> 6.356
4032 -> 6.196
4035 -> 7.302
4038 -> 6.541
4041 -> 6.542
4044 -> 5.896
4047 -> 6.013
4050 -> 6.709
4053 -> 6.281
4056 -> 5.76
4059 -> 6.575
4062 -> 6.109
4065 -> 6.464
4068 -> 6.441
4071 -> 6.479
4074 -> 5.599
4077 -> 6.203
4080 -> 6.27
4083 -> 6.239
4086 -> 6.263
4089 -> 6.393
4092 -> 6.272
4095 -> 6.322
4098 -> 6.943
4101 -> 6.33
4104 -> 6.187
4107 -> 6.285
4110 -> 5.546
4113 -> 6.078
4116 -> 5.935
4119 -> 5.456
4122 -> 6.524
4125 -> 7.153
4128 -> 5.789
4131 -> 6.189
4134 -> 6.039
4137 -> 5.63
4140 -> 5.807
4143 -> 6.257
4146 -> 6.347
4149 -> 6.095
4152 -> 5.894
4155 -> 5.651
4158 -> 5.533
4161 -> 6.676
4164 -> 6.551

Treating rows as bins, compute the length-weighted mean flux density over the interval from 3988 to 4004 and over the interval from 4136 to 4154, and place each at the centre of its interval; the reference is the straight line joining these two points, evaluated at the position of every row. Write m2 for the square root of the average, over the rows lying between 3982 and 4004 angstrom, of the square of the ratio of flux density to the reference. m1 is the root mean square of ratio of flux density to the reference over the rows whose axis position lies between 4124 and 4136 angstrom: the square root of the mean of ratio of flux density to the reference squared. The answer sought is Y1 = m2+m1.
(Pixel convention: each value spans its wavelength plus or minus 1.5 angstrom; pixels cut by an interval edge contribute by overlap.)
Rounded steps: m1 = 1.04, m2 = 1.00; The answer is 2.04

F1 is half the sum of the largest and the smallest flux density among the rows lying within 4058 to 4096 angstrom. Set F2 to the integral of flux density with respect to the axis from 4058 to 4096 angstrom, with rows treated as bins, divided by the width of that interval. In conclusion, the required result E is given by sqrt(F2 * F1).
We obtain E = 6.18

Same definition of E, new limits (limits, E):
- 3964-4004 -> 6.69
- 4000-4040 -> 6.26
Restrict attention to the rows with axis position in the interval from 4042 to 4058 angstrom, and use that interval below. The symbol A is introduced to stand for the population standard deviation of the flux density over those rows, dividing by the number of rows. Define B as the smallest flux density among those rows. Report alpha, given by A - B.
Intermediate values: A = 0.34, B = 5.76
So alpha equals -5.42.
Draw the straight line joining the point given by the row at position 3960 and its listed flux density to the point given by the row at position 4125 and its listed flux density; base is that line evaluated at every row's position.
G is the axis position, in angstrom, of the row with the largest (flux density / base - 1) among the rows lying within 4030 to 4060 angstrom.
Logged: 4035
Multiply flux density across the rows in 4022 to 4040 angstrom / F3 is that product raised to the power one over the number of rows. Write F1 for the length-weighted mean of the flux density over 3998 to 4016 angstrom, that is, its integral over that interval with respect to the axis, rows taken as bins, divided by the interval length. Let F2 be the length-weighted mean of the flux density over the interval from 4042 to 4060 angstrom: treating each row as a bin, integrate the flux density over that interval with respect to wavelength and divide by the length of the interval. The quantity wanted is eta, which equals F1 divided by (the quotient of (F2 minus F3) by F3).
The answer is -1559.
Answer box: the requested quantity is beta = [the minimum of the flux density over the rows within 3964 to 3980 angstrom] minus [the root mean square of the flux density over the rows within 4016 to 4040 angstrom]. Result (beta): 0.03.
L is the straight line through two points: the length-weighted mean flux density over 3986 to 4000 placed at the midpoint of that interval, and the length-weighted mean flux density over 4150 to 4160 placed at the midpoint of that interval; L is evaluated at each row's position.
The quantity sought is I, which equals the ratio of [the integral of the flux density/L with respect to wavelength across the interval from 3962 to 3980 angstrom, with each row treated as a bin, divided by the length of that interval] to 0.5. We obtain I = 1.93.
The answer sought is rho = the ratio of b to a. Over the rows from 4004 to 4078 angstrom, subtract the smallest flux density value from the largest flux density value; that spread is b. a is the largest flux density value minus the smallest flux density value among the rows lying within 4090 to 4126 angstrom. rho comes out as 1.3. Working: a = 1.7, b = 2.2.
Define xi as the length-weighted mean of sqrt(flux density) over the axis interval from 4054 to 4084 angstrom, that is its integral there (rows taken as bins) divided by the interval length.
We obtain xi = 2.49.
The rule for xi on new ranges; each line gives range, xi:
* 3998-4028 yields 2.50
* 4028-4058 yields 2.52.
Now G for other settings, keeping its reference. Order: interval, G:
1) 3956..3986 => 3960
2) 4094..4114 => 4098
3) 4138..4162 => 4161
